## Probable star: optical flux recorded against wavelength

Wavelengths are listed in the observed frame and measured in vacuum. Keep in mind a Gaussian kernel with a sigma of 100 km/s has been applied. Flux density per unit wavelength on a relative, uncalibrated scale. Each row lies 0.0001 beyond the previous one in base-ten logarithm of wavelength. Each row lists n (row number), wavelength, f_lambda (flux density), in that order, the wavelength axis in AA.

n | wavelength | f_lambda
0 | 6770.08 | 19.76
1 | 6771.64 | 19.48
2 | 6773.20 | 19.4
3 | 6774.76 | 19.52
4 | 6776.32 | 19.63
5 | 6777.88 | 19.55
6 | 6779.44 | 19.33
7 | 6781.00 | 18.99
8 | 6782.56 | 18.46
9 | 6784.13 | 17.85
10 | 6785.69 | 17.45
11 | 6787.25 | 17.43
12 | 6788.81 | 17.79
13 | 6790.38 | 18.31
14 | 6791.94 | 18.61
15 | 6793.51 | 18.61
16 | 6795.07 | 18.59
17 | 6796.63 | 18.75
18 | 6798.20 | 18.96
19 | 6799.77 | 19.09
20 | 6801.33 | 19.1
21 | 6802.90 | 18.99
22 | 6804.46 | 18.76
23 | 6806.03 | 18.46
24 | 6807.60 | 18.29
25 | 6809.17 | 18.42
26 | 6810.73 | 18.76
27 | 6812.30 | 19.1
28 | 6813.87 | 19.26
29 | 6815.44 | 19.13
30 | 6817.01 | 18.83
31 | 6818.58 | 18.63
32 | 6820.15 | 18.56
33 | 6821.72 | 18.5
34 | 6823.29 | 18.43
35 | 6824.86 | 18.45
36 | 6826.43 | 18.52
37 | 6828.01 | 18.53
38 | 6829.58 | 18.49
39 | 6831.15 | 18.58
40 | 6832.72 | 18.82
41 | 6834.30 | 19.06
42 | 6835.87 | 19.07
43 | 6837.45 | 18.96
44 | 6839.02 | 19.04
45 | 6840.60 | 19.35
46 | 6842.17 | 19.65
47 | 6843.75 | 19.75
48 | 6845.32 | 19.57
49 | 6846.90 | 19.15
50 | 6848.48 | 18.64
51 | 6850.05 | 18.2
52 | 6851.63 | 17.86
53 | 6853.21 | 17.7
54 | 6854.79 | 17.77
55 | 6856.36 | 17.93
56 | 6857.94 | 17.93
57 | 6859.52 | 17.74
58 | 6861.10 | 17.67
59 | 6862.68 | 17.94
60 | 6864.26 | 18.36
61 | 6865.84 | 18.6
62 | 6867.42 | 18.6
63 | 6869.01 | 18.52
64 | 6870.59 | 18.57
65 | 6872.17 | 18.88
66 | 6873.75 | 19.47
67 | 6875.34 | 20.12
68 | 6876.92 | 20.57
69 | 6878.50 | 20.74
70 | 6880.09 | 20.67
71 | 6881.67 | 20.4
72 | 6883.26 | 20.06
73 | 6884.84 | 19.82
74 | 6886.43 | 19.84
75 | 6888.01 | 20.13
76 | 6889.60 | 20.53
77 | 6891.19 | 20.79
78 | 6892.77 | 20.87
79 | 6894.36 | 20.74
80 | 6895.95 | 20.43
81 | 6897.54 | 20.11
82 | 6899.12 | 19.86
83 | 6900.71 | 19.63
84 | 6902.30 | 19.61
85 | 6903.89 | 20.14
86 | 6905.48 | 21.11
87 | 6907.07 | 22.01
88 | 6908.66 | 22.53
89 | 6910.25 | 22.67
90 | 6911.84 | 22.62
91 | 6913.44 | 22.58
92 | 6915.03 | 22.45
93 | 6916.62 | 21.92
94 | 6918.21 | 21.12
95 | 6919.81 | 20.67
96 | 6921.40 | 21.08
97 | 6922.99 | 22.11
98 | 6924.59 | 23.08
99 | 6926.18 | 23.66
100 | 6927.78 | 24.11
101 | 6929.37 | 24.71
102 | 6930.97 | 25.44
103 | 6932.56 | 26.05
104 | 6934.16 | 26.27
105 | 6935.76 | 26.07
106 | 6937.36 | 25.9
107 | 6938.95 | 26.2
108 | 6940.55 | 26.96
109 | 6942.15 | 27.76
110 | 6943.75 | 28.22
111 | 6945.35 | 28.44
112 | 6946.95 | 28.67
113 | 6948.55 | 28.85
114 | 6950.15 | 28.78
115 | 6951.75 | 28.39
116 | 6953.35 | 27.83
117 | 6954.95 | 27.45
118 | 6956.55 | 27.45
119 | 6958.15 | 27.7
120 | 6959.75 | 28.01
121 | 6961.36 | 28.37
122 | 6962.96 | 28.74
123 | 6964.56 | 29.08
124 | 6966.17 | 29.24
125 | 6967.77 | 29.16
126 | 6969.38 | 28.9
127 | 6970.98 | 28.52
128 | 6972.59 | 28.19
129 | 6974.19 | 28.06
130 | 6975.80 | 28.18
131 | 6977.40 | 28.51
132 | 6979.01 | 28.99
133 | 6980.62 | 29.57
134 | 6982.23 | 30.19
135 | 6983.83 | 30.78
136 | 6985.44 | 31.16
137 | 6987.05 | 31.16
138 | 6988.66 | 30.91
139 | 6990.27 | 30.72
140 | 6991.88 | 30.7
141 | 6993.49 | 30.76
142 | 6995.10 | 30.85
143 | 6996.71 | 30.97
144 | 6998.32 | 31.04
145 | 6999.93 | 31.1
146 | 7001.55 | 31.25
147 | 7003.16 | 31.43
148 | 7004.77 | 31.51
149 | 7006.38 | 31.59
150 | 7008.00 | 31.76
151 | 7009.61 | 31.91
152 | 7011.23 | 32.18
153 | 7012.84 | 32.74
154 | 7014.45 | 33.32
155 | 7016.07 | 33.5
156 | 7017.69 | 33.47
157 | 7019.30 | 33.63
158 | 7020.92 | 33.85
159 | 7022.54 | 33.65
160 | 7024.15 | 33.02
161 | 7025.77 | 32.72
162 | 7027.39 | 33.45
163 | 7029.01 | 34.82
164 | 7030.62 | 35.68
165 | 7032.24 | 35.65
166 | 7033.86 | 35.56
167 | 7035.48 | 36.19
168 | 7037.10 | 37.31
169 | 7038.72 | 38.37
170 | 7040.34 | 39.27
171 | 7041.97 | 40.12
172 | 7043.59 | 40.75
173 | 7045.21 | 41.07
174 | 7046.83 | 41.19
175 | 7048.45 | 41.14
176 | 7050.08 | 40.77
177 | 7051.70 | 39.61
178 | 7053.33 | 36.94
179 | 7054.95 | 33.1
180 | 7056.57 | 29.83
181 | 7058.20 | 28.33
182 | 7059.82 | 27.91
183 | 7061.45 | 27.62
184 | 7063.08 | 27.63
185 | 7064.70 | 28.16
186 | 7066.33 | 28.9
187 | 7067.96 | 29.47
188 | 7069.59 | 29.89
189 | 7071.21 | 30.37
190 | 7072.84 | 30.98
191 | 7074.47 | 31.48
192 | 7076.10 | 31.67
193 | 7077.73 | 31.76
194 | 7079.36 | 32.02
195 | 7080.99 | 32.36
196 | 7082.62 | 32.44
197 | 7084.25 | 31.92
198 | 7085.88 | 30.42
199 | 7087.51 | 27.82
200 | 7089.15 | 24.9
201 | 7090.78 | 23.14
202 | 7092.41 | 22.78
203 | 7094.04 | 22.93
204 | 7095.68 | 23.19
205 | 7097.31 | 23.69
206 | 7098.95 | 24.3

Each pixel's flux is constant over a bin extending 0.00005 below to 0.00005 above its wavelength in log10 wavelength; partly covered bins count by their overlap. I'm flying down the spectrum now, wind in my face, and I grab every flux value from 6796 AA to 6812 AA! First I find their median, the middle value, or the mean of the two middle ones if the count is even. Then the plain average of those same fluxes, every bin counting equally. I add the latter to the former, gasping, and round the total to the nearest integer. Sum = 38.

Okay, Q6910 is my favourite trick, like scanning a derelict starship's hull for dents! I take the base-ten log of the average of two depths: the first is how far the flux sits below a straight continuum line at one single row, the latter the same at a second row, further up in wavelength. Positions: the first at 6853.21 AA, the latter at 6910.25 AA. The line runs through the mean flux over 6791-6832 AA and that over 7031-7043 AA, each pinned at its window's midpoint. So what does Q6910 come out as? 0.640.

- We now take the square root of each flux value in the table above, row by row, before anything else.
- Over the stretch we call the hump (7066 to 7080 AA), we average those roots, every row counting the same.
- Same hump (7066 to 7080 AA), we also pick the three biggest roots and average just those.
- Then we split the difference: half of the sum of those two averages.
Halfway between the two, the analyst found 5.6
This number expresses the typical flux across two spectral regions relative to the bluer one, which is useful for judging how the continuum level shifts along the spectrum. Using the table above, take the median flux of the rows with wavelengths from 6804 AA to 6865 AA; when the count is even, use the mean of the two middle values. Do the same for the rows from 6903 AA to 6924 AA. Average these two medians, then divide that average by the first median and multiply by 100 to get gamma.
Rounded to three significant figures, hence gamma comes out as 109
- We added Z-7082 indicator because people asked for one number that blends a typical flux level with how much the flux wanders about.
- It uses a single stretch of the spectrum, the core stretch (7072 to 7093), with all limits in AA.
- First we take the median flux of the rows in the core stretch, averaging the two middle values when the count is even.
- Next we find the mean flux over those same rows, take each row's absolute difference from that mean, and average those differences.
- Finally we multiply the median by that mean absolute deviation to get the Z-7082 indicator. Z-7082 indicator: 94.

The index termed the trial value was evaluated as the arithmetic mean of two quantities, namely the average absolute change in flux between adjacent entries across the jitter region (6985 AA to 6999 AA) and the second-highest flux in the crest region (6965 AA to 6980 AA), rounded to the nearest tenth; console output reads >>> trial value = 14.6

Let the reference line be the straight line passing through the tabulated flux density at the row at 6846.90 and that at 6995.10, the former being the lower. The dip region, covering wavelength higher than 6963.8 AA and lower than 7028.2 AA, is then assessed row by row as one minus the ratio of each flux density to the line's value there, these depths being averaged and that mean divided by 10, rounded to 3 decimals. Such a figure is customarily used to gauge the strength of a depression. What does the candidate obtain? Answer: 0.000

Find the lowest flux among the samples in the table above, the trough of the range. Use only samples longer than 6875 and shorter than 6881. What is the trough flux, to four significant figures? 20.12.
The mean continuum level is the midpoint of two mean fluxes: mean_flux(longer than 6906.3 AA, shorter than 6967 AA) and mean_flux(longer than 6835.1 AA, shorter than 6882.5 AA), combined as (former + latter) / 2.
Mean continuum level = 22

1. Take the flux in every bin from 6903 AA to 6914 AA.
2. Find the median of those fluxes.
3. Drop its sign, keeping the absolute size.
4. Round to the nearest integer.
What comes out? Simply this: 23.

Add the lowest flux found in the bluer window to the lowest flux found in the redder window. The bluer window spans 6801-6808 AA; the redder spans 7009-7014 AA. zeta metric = 50.2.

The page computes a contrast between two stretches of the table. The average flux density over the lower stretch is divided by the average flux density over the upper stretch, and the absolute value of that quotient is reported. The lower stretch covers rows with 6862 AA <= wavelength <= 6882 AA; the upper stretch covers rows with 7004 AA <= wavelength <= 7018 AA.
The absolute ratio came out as 0.60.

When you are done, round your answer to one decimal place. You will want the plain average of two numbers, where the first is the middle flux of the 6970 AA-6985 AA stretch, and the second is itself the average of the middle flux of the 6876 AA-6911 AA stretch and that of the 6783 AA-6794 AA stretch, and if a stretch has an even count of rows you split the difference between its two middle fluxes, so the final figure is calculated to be 23.8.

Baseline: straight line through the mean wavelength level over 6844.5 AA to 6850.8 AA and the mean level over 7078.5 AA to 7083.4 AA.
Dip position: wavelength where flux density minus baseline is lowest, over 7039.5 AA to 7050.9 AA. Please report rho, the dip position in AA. 7040.34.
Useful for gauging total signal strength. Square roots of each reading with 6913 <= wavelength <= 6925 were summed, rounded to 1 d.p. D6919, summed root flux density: 37.4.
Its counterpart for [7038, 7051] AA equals 50.8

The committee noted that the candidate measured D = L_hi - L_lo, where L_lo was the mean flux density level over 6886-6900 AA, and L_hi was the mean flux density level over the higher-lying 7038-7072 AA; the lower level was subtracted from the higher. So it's 14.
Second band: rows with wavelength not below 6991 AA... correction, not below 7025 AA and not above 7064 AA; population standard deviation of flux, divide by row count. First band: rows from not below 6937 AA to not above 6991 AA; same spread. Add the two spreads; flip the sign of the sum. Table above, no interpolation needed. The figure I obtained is -5.83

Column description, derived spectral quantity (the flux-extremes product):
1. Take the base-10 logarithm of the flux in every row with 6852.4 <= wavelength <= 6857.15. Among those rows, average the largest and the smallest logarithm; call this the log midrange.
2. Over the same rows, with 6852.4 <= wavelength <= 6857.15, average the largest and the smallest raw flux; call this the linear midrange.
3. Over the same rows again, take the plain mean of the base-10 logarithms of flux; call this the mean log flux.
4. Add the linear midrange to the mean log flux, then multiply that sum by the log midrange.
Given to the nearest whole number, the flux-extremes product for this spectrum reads 24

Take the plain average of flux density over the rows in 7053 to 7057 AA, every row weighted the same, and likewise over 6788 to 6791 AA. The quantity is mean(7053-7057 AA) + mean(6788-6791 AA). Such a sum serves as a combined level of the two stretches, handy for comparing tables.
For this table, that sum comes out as 51.3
